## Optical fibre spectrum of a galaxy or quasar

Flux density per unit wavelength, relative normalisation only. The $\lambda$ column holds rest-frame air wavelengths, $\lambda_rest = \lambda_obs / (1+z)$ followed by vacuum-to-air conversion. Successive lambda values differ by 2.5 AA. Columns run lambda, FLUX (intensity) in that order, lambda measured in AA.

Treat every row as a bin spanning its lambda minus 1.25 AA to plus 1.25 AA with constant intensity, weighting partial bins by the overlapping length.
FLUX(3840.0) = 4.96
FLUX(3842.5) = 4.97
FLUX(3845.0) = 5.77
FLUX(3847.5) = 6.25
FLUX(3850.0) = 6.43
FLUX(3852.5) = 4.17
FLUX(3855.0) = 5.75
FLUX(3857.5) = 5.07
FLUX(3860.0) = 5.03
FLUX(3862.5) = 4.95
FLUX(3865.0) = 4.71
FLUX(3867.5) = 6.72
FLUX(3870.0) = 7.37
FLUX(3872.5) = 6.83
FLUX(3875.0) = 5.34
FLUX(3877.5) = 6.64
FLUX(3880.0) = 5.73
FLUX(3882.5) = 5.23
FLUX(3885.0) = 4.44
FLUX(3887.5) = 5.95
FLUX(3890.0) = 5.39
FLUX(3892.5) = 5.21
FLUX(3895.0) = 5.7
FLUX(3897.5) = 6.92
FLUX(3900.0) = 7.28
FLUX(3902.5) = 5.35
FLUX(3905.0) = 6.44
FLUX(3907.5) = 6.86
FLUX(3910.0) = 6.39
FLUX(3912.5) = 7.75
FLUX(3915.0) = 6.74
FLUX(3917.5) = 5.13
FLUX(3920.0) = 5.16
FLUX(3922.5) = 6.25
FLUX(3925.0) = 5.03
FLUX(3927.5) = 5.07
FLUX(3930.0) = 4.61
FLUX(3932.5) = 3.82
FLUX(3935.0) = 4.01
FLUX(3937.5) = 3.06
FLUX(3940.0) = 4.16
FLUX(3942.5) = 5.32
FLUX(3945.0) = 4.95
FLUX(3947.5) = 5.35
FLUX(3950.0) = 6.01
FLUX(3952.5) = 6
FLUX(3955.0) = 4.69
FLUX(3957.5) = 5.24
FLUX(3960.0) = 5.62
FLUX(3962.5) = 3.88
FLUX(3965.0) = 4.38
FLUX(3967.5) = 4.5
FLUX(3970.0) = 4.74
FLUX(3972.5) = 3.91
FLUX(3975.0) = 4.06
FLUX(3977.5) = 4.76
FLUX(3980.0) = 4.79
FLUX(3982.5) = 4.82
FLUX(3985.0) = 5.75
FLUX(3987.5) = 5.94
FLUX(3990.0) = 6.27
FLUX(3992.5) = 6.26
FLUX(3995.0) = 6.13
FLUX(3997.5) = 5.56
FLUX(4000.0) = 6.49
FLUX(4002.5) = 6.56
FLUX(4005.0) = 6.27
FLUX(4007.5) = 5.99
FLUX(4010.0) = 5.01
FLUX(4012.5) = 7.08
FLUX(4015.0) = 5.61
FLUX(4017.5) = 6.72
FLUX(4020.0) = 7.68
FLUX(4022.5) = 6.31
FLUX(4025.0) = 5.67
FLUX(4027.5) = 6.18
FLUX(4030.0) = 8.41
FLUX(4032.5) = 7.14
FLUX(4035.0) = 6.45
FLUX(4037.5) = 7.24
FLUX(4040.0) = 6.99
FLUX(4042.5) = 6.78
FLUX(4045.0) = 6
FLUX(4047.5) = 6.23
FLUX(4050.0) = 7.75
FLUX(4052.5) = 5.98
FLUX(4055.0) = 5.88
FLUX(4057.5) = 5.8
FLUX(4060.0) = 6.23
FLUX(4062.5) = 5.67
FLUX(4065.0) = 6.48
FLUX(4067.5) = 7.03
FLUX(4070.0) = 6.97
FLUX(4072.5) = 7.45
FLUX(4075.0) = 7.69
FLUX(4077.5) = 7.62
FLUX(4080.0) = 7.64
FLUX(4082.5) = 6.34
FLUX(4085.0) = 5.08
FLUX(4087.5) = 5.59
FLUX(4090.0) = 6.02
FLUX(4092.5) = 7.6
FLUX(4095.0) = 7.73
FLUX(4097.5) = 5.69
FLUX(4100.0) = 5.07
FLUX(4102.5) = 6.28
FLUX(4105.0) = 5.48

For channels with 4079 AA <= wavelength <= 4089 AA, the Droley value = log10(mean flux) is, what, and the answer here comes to 0.79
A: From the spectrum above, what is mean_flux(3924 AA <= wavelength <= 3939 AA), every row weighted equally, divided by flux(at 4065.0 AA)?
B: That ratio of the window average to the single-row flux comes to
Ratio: 0.66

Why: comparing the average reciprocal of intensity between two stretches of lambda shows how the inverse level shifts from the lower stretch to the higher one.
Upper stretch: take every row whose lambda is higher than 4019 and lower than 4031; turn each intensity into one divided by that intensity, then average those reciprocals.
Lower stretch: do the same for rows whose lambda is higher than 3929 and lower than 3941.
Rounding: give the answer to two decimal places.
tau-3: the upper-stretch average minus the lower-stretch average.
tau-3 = -0.11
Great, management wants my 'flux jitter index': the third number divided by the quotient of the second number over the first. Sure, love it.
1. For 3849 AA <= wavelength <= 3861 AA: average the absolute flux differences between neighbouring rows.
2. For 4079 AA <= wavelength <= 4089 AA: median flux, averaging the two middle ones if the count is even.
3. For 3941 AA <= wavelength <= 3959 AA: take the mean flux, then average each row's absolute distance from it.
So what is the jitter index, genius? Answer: 0.070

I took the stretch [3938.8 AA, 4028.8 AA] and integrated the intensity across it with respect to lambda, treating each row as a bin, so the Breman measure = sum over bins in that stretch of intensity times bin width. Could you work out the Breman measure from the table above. 497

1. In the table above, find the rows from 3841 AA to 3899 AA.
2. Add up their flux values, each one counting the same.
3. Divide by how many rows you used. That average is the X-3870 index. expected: 5.68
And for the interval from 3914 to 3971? 4.94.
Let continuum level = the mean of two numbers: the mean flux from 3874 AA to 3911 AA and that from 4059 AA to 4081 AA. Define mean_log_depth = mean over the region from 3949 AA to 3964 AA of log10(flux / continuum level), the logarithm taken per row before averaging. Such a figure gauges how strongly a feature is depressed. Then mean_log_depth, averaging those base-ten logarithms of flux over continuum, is -0.10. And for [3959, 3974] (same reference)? -0.16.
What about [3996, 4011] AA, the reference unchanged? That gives -0.03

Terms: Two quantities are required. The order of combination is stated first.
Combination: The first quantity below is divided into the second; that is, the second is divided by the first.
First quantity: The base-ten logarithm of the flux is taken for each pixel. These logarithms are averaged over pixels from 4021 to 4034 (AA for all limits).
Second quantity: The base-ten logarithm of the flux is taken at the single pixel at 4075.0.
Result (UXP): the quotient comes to 1.07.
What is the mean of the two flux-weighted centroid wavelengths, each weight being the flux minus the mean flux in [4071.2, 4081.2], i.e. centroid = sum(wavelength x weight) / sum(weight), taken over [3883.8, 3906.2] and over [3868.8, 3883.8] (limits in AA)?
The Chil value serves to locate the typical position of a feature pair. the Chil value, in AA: 3885.6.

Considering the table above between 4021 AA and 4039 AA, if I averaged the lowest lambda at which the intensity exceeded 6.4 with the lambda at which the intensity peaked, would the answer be 4030.0 AA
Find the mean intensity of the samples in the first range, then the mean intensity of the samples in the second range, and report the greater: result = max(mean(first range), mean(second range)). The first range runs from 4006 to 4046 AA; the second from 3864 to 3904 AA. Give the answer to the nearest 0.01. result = 6.58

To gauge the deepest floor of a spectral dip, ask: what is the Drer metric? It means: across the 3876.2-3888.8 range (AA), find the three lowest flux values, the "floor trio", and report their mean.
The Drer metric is 5.1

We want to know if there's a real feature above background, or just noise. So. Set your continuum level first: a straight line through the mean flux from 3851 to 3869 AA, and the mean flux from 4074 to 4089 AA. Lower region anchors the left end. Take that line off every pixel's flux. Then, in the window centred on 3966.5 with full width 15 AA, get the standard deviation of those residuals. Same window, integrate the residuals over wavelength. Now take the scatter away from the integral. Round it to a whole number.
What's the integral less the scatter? -22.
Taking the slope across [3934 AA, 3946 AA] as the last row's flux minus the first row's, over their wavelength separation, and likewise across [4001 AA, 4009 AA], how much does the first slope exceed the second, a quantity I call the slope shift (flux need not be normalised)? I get 0.21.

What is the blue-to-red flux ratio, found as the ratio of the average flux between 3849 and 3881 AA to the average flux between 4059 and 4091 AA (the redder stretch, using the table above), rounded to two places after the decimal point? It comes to 0.87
